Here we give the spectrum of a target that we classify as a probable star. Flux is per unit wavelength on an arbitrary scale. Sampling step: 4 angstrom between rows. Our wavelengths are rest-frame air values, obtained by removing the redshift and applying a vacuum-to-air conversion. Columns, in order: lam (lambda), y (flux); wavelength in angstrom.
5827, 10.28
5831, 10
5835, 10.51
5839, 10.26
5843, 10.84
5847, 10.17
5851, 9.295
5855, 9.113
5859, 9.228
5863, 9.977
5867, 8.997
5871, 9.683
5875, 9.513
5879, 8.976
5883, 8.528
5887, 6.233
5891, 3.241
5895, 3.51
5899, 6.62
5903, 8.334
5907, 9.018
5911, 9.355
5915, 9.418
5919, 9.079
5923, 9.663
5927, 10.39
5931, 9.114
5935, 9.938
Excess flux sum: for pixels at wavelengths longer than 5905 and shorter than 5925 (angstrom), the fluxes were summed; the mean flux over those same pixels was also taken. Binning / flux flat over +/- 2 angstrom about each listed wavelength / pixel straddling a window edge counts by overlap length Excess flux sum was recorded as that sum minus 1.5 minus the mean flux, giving 35.7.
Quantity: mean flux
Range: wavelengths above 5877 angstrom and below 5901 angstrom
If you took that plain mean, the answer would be 6.2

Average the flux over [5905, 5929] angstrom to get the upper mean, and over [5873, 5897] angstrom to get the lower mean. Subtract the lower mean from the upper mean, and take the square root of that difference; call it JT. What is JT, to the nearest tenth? 1.7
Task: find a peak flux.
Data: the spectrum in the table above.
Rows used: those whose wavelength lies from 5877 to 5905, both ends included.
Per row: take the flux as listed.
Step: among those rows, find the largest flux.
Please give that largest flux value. 8.976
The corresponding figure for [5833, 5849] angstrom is 10.84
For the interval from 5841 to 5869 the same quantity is 10.84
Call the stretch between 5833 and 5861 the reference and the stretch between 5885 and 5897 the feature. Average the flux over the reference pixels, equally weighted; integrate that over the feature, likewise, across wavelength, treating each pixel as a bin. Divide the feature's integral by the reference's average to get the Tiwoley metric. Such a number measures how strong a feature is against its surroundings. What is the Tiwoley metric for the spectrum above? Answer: 5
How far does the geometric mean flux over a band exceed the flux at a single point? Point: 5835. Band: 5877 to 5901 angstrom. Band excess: -4.8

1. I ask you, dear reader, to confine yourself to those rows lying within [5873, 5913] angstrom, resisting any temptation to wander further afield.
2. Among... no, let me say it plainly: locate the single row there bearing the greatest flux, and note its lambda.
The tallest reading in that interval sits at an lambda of 5875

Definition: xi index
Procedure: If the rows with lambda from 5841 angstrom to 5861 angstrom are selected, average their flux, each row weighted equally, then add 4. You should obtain 13.7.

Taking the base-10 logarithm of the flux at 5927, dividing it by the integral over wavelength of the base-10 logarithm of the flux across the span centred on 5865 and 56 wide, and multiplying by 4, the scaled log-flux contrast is 0.078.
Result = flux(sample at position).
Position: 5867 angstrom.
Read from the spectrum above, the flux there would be 8.997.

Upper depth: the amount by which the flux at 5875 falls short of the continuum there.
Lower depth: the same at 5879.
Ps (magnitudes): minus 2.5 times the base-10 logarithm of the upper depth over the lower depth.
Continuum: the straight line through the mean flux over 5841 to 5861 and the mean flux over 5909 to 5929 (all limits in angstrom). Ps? 2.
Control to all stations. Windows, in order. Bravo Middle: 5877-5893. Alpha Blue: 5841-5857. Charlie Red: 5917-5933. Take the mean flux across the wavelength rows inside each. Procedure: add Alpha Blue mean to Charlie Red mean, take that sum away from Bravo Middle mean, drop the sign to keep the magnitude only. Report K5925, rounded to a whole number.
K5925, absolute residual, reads 13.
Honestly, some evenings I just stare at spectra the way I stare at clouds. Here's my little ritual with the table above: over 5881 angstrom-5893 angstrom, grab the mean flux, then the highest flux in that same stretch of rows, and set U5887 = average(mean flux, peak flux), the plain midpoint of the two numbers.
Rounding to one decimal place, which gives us 7.3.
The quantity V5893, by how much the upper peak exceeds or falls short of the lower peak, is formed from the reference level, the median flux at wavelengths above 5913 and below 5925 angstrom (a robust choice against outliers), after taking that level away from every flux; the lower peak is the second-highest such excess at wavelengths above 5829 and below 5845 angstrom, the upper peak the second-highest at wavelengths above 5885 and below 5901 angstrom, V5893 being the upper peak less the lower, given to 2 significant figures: -4.3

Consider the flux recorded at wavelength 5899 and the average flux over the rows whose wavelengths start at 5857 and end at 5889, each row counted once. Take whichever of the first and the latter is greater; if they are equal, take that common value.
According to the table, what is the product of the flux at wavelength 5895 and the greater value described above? 31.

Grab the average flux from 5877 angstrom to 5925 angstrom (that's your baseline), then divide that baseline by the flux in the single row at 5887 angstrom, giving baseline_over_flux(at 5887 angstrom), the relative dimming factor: 1.23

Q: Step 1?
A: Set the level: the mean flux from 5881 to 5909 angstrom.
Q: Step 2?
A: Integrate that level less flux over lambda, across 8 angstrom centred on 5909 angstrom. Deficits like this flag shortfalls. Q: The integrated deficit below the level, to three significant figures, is -21.5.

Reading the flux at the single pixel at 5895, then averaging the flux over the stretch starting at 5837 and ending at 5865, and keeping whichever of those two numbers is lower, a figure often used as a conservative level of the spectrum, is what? 3.5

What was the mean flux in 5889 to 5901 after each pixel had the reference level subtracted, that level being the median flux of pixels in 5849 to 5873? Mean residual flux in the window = -4.80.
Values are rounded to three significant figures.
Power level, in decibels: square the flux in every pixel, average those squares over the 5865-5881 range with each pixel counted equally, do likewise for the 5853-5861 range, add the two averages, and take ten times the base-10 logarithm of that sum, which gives 22.3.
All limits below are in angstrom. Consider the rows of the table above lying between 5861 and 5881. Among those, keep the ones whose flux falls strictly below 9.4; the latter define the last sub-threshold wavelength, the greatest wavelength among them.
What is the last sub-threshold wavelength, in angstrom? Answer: 5879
